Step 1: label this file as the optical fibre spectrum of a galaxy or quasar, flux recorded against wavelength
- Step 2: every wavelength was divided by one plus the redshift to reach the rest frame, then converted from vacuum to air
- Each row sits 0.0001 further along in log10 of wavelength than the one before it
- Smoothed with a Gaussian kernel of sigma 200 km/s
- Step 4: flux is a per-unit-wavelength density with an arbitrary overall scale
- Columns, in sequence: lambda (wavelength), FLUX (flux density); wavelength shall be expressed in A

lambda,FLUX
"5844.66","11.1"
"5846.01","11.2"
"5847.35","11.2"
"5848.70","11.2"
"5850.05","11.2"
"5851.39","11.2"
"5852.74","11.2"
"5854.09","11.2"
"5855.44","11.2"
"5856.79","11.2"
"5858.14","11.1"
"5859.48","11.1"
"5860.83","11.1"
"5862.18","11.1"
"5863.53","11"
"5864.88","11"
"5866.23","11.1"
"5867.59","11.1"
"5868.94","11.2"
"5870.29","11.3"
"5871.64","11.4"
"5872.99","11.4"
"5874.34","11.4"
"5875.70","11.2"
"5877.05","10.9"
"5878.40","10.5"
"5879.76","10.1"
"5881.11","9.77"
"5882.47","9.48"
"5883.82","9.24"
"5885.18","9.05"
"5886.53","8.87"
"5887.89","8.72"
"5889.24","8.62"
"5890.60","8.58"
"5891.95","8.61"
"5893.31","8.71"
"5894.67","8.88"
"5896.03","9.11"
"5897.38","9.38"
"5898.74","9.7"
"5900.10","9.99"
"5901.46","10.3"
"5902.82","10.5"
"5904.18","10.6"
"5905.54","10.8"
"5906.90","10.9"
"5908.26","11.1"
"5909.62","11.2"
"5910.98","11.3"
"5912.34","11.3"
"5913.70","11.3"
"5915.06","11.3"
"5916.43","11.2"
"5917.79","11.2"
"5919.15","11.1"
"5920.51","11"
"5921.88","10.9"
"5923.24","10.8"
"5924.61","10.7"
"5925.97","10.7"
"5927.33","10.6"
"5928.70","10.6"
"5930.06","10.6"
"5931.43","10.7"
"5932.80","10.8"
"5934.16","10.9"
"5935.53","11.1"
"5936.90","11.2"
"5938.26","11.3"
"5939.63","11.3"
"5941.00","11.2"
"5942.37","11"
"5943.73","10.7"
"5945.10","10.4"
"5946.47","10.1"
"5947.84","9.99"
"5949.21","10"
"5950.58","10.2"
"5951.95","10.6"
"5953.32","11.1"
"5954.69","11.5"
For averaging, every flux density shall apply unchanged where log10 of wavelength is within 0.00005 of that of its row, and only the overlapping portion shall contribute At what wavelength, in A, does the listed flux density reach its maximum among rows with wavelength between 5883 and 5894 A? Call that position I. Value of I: 5883.82 A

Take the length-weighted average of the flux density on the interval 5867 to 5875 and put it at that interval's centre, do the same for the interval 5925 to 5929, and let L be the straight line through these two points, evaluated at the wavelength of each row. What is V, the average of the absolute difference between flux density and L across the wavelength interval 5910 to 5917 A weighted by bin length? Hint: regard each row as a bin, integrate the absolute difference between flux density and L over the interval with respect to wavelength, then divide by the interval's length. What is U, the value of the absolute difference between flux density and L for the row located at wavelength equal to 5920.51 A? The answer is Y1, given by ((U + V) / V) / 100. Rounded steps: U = 0.3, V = 0.47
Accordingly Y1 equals 0.02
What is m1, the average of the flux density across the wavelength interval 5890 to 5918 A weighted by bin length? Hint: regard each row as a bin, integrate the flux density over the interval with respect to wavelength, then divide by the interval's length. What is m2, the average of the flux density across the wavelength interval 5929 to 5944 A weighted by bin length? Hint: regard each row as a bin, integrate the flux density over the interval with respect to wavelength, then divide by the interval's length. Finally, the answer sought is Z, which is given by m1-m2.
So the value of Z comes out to -0.7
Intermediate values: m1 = 10.3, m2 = 11.0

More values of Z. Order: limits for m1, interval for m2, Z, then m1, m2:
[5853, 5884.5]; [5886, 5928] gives 0.6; 10.9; 10.3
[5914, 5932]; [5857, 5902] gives 0.7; 10.9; 10.2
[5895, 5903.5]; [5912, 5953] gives -1.0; 9.8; 10.8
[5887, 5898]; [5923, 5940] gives -2.0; 8.8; 10.9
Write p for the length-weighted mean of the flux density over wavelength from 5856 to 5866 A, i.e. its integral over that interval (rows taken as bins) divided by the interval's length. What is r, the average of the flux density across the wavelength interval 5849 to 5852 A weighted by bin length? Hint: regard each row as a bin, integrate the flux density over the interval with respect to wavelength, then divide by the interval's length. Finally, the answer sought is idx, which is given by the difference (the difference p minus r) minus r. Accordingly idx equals -11.3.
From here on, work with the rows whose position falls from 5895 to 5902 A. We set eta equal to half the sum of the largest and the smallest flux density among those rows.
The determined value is 9.7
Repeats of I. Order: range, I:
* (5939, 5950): 5939.63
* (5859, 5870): 5868.94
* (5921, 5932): 5921.88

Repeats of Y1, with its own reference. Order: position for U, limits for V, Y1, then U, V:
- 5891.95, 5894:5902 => 0.03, 2.5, 1.45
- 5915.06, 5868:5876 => 0.06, 0.5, 0.10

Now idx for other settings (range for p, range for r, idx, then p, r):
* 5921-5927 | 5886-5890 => -6.7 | 10.8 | 8.7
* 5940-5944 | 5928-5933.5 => -10.3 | 11.0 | 10.7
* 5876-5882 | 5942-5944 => -11.5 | 10.3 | 10.9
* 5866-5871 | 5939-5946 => -10.6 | 11.2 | 10.9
